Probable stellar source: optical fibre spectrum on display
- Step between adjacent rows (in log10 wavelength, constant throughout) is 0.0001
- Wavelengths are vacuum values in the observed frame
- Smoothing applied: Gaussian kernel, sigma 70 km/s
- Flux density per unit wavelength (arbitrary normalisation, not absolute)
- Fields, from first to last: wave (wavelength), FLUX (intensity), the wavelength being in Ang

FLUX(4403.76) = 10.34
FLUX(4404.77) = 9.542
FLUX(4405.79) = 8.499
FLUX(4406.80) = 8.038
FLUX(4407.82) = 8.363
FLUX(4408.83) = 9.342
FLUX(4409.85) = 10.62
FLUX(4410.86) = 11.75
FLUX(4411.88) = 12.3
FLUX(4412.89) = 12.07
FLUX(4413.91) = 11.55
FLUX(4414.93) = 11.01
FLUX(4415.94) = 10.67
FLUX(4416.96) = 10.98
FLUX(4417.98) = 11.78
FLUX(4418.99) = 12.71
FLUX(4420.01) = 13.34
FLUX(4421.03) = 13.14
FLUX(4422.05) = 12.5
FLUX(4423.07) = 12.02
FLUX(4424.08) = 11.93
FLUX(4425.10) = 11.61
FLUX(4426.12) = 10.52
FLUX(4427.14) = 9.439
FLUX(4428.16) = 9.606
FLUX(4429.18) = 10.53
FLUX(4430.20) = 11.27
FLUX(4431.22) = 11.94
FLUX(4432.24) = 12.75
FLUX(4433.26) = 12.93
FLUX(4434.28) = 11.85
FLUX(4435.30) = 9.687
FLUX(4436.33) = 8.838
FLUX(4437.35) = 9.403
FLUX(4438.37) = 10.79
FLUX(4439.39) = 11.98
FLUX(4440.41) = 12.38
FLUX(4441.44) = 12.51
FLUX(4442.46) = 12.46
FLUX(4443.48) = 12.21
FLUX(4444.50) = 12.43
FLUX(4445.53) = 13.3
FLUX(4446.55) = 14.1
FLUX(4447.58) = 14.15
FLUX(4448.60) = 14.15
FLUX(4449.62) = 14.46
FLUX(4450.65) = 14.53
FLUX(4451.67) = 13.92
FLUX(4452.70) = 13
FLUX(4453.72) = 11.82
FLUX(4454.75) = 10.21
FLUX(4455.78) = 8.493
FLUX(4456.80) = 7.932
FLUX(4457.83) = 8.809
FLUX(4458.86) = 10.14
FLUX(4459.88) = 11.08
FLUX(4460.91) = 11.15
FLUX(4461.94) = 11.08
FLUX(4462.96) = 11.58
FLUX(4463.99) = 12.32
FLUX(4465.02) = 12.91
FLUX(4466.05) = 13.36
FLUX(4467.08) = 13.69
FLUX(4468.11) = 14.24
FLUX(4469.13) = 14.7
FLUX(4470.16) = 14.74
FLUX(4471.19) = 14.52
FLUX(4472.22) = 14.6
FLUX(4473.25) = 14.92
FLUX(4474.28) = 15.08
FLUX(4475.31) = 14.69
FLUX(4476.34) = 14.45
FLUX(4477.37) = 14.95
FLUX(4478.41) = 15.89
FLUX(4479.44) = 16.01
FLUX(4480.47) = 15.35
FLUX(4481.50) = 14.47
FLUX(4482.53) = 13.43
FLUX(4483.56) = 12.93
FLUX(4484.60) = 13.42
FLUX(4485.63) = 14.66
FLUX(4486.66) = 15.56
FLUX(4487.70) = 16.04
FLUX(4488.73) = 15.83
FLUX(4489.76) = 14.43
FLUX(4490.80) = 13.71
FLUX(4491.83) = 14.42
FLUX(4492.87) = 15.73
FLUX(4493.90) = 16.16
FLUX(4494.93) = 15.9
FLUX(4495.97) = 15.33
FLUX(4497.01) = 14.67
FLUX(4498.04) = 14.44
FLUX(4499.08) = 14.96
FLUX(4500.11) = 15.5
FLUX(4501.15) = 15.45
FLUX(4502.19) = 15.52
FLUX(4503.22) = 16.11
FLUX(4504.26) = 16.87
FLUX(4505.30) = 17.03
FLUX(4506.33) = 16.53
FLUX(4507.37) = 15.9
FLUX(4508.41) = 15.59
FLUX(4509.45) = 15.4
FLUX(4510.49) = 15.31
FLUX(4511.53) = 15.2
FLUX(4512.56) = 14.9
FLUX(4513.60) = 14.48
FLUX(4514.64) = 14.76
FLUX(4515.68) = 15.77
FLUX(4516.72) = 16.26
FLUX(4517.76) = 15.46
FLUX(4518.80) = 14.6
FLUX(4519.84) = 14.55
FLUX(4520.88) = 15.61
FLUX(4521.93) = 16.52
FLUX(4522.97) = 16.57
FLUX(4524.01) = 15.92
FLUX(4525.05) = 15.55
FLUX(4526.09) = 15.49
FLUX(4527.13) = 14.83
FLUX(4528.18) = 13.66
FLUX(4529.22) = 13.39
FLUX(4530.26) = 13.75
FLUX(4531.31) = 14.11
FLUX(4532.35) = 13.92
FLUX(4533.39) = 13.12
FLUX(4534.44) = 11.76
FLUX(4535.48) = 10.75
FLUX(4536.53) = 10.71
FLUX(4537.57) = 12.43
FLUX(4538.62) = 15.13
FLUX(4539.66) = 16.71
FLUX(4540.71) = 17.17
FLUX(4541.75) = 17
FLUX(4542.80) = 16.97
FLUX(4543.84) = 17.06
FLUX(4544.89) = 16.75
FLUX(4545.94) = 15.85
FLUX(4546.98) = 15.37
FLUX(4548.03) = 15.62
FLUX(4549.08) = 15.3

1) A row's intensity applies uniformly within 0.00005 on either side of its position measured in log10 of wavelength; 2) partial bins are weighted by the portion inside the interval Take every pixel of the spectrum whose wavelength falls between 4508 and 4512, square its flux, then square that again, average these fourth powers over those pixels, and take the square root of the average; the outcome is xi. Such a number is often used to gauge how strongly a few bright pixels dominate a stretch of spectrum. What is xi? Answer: 236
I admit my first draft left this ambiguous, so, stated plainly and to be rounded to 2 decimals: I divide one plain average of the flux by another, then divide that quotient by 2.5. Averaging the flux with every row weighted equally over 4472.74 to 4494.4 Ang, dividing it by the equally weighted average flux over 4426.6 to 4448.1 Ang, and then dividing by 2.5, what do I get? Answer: 0.51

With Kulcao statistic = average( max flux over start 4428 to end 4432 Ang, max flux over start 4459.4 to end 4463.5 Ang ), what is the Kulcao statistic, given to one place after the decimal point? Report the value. 11.8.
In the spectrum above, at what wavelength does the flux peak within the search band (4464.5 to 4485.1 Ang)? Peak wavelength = 4479.44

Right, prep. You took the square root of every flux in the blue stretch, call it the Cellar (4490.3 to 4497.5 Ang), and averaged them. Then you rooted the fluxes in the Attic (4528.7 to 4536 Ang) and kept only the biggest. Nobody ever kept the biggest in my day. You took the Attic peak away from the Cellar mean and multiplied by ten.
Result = 1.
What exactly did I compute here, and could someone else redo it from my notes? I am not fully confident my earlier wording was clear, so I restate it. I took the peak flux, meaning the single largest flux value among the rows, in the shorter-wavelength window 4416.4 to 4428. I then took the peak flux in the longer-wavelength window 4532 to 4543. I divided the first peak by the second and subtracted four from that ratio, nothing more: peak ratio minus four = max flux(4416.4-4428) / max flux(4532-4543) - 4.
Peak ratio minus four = -3.22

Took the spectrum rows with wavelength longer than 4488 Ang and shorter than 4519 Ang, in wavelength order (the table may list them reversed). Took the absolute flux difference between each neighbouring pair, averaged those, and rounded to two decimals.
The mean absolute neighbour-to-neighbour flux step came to 0.52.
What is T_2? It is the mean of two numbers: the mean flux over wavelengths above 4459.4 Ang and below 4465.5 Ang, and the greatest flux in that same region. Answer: 12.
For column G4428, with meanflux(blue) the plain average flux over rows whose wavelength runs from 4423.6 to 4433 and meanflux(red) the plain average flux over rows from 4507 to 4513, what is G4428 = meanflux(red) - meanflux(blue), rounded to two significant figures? 4.3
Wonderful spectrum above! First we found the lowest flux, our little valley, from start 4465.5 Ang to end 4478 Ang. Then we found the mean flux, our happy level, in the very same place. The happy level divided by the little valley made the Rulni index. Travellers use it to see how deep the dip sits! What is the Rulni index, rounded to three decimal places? 1.085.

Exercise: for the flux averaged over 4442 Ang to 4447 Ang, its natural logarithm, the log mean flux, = 2.56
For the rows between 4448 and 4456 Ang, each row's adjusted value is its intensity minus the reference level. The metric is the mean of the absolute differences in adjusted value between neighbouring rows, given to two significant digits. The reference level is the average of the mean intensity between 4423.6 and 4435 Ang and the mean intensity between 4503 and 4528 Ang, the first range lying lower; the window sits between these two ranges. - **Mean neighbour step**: 0.92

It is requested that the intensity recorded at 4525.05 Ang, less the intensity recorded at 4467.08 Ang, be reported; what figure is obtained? 1.9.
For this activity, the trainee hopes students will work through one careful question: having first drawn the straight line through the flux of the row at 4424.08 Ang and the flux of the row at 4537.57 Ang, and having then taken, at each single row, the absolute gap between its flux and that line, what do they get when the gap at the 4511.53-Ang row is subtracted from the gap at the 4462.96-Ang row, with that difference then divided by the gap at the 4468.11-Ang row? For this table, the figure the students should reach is -1.1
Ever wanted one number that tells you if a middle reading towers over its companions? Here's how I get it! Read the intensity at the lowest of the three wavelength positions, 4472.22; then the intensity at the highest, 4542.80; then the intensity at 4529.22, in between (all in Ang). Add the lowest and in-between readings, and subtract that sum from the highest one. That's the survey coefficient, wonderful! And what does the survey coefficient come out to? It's -11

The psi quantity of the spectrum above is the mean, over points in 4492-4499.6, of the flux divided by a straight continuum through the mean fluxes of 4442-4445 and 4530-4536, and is 1.21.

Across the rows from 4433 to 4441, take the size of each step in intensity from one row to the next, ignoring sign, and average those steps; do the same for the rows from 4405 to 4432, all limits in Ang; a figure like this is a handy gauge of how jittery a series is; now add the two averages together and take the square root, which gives 1.31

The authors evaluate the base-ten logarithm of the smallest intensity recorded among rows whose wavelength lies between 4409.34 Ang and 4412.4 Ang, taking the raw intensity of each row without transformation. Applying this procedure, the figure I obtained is 1.03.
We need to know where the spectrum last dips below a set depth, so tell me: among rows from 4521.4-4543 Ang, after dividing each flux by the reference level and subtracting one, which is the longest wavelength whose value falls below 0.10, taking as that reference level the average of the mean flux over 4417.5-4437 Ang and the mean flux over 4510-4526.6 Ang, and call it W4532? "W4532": 4537.57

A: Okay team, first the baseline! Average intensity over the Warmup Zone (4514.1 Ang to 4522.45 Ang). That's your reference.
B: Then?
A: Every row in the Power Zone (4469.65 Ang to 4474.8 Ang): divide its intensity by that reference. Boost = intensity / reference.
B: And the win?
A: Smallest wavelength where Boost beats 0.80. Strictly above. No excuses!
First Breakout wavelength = 4470.16 Ang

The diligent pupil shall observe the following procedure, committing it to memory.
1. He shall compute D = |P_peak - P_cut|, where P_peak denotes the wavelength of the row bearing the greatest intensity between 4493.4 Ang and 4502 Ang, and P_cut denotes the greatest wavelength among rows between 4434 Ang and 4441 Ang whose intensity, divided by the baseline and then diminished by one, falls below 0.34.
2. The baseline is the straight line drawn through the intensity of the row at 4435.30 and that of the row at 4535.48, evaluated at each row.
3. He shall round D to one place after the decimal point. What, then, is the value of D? 53.5 Ang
